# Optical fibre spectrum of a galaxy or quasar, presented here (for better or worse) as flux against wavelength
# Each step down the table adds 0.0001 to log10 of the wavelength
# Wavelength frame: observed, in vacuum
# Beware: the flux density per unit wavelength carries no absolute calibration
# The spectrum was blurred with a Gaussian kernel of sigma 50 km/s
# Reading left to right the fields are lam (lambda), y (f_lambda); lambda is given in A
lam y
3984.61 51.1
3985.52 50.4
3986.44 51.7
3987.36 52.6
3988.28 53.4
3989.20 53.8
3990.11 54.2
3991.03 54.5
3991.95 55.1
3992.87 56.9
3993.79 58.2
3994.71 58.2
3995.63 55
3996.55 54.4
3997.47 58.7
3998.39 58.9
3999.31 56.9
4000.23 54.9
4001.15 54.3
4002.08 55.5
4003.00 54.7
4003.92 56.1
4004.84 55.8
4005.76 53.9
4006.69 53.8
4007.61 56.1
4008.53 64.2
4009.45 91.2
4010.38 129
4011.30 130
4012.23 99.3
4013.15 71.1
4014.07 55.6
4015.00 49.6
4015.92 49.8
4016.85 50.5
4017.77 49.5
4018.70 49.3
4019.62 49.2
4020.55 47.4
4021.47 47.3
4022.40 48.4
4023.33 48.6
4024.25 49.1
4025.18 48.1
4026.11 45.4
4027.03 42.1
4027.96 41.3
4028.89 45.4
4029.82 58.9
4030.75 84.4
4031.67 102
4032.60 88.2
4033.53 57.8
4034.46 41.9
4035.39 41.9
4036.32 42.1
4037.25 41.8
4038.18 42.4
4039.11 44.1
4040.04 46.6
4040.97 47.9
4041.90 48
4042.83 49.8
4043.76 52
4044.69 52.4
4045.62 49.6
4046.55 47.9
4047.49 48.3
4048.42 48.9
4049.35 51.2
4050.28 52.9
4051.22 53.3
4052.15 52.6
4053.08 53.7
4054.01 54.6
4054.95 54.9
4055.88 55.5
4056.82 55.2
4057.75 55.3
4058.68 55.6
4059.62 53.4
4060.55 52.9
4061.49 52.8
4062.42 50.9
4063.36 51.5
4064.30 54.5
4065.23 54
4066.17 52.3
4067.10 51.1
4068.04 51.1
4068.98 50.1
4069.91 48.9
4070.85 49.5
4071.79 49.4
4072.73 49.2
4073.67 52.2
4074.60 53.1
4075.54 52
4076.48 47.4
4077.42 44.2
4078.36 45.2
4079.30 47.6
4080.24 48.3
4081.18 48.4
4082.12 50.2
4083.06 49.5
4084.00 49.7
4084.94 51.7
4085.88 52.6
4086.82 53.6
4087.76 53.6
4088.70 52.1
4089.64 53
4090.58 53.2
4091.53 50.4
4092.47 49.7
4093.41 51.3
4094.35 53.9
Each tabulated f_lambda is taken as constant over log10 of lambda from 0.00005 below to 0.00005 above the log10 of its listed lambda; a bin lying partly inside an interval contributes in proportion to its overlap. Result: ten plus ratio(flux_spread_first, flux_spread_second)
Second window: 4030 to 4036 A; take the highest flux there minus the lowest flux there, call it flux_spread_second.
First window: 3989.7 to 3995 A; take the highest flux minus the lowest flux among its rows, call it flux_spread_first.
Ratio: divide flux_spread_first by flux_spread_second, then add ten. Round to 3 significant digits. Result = 10.1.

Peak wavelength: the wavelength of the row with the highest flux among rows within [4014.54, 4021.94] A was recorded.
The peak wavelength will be 4016.85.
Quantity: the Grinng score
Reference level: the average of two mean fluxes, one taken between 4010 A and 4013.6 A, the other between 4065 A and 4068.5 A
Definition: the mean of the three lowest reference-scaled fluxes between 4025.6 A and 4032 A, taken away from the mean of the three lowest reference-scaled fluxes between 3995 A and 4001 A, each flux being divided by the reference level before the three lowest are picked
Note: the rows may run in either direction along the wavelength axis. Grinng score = 0.15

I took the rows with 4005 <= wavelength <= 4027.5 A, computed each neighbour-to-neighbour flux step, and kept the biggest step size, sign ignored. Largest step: 38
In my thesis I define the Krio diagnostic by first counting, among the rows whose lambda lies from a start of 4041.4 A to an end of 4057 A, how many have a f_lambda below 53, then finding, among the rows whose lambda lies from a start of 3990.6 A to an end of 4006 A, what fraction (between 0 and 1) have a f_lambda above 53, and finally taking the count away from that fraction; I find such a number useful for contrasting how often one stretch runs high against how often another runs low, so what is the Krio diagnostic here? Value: -10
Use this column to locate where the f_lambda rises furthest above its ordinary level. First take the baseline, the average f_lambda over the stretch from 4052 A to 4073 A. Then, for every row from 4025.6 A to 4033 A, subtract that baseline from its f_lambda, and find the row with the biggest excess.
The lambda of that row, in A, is 4031.67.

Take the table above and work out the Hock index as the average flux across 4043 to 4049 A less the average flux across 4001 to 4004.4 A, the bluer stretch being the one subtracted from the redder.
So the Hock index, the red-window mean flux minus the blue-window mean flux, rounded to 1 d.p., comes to -5.3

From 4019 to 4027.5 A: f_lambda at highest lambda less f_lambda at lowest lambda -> -7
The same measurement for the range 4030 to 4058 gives -29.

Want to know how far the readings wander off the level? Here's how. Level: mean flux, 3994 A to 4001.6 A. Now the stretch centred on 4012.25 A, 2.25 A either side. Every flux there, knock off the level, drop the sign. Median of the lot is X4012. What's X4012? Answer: 43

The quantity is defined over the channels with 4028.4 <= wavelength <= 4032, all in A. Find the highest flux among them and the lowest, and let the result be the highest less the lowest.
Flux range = 56.6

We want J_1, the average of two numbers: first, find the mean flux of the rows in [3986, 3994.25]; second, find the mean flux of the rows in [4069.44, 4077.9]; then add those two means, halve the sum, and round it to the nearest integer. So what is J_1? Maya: 52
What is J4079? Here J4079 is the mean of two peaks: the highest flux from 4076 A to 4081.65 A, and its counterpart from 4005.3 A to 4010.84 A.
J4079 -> 88.7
